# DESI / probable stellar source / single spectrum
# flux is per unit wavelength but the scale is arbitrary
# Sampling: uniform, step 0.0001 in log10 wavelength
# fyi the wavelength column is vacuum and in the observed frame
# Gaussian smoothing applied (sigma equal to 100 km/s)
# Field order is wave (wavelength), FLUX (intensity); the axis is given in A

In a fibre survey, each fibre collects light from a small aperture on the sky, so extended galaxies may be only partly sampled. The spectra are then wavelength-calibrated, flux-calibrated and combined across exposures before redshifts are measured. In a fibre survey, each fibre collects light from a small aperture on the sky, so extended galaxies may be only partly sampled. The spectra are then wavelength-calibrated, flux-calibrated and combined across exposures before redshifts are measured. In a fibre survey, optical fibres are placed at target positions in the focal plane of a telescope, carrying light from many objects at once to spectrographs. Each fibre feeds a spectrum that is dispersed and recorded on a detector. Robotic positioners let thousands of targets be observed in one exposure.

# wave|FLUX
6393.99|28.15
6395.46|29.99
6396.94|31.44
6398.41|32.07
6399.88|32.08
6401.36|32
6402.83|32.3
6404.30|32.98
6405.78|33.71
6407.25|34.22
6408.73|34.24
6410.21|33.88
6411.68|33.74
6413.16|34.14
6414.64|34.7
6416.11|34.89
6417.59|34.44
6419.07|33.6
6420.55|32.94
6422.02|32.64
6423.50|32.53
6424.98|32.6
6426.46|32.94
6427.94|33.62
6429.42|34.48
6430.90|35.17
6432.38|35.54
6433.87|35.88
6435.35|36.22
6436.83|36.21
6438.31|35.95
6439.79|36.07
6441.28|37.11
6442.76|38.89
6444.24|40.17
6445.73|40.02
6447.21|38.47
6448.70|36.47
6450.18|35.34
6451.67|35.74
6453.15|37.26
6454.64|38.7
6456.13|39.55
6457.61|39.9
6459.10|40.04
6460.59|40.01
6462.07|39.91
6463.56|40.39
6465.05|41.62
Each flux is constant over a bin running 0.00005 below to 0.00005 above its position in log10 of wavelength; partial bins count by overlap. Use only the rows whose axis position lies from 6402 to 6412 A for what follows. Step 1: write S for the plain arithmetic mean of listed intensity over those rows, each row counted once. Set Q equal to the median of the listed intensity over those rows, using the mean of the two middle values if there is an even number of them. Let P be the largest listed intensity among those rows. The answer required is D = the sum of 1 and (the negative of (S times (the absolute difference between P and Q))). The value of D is -16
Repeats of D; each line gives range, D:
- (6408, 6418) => -21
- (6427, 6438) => -23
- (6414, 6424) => -42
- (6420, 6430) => -50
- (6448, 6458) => -98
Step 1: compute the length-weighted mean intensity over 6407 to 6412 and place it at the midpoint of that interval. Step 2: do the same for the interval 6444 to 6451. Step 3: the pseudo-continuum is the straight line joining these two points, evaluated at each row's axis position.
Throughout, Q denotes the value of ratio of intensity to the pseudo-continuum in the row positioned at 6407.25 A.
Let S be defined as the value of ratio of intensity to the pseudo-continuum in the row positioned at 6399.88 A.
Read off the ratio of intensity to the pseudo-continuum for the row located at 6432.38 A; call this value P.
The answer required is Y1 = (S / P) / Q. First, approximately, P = 0.98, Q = 1.01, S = 0.97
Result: 0.98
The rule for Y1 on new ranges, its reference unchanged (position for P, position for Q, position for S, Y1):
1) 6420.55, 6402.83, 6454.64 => 1.10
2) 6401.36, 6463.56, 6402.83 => 0.98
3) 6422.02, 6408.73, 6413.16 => 1.06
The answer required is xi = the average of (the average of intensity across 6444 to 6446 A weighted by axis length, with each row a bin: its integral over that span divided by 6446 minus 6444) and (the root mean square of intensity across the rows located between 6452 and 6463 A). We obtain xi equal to 39.7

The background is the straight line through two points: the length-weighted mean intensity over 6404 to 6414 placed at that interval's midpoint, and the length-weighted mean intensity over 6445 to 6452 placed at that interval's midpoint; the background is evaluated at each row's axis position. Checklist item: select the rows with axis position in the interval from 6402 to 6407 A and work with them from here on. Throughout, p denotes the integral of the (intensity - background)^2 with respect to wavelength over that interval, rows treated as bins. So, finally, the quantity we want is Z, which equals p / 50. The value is 0.04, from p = 2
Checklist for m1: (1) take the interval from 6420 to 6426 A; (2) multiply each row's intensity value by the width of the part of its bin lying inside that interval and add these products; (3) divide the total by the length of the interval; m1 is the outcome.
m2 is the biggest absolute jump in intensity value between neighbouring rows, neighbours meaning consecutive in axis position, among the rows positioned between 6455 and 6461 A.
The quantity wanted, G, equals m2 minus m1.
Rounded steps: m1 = 32.7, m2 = 0.35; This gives -32.4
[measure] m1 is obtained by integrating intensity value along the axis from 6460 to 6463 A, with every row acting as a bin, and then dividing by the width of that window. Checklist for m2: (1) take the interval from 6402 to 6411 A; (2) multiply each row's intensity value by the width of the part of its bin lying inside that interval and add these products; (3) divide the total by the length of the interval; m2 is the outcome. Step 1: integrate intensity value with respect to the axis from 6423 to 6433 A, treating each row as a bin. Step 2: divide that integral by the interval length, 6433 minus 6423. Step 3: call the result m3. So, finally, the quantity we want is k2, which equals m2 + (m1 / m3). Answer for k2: 34.7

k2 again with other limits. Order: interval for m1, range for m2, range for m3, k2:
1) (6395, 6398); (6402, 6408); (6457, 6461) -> 34.1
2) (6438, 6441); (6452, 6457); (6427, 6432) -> 39.4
